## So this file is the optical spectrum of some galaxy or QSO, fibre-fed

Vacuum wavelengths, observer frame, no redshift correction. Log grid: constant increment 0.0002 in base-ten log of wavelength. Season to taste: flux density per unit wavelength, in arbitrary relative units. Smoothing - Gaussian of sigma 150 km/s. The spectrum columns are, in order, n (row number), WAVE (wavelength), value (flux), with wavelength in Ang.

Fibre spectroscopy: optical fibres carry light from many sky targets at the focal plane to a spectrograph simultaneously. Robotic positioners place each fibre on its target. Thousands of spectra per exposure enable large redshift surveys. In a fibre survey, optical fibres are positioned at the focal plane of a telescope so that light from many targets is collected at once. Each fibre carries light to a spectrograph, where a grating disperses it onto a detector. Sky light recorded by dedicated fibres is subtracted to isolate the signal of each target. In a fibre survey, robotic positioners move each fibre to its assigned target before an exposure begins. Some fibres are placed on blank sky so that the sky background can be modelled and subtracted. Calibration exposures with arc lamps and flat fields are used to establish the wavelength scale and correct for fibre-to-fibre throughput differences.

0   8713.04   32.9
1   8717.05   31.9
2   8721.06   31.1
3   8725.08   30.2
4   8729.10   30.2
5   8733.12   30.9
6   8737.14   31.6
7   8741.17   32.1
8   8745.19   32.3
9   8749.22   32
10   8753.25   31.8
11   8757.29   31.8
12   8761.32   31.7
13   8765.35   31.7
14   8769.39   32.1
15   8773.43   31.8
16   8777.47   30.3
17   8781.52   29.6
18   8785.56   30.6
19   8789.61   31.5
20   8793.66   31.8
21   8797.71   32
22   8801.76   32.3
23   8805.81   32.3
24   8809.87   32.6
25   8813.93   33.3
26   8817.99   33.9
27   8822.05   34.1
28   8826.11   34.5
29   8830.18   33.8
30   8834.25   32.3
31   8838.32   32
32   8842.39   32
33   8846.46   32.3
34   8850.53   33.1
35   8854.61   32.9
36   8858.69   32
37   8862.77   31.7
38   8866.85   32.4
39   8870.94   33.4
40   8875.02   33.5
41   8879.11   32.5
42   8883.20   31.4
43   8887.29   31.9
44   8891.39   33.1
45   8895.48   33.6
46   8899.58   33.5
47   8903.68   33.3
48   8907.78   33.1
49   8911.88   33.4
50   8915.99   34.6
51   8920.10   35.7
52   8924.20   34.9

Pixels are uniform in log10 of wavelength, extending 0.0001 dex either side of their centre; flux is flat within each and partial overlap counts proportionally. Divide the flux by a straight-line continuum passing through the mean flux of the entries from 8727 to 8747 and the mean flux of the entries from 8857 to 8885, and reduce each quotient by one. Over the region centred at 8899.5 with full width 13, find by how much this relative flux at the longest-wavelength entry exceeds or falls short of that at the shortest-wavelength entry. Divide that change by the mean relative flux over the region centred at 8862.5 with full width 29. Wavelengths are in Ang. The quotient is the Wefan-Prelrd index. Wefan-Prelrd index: -1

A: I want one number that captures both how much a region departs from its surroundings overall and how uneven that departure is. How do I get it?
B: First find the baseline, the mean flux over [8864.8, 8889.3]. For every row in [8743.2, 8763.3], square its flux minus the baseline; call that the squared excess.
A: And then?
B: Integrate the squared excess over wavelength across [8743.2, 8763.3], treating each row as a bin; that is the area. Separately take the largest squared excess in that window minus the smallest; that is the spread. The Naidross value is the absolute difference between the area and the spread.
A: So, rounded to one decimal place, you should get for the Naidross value 7.5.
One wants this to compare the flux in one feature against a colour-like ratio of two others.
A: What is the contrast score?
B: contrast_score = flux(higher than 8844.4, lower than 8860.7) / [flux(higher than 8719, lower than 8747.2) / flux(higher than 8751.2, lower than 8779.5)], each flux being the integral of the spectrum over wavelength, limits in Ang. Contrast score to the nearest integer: 540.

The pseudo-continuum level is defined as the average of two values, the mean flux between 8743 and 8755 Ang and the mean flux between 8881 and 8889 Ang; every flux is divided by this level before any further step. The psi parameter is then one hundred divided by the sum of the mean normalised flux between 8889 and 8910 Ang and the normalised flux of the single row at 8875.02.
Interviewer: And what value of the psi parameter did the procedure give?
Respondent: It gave 47.7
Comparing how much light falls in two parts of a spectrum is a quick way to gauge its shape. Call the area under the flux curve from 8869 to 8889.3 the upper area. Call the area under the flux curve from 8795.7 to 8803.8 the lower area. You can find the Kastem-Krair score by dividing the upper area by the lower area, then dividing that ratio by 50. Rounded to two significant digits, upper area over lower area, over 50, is 0.051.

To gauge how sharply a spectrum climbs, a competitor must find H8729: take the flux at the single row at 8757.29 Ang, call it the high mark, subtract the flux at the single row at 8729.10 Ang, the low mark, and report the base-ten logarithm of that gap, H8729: 0.20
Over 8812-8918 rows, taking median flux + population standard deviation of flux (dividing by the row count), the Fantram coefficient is 34.0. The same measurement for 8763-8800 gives 32.5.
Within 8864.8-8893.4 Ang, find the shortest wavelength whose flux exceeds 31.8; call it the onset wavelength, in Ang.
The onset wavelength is 8866.85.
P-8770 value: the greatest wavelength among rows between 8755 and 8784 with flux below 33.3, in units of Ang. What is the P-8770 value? 8781.52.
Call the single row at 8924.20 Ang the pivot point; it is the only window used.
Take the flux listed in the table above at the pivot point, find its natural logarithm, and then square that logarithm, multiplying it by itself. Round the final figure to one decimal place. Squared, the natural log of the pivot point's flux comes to 12.6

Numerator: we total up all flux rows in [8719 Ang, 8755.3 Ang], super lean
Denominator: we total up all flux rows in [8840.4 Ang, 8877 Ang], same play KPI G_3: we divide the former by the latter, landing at 0.96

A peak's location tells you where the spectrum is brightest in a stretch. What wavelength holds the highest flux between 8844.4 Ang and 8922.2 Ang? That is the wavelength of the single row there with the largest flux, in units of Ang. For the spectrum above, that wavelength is 8920.10 Ang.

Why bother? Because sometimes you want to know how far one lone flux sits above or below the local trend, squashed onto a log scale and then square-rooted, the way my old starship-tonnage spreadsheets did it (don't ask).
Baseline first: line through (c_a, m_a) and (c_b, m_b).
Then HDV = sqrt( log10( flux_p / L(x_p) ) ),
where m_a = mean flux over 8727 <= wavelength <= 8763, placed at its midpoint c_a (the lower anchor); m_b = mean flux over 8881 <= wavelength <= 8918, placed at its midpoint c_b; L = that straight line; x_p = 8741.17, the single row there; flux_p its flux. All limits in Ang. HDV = 0.086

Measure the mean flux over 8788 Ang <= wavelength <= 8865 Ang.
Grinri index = 32.7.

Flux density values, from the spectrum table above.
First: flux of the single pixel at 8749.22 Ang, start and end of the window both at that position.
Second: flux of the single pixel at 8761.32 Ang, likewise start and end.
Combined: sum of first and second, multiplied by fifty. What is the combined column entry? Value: 3185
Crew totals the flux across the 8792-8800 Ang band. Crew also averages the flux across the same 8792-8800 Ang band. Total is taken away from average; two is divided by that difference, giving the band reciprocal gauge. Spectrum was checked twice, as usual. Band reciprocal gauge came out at -0.063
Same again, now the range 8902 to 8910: -0.060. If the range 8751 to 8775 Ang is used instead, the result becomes -0.013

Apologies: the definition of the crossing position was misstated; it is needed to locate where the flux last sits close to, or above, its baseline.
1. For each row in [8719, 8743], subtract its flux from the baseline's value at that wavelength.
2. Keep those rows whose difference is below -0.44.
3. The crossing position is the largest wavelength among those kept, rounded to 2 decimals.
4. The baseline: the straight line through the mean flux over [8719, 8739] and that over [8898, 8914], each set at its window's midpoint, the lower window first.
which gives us 8741.17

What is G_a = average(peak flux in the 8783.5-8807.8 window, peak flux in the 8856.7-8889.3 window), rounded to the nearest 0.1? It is 32.9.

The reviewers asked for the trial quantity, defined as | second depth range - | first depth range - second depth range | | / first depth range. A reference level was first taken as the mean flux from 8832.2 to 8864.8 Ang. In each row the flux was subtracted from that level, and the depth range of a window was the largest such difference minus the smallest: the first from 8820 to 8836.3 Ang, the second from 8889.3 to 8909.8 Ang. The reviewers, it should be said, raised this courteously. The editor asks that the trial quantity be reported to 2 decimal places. 0.55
